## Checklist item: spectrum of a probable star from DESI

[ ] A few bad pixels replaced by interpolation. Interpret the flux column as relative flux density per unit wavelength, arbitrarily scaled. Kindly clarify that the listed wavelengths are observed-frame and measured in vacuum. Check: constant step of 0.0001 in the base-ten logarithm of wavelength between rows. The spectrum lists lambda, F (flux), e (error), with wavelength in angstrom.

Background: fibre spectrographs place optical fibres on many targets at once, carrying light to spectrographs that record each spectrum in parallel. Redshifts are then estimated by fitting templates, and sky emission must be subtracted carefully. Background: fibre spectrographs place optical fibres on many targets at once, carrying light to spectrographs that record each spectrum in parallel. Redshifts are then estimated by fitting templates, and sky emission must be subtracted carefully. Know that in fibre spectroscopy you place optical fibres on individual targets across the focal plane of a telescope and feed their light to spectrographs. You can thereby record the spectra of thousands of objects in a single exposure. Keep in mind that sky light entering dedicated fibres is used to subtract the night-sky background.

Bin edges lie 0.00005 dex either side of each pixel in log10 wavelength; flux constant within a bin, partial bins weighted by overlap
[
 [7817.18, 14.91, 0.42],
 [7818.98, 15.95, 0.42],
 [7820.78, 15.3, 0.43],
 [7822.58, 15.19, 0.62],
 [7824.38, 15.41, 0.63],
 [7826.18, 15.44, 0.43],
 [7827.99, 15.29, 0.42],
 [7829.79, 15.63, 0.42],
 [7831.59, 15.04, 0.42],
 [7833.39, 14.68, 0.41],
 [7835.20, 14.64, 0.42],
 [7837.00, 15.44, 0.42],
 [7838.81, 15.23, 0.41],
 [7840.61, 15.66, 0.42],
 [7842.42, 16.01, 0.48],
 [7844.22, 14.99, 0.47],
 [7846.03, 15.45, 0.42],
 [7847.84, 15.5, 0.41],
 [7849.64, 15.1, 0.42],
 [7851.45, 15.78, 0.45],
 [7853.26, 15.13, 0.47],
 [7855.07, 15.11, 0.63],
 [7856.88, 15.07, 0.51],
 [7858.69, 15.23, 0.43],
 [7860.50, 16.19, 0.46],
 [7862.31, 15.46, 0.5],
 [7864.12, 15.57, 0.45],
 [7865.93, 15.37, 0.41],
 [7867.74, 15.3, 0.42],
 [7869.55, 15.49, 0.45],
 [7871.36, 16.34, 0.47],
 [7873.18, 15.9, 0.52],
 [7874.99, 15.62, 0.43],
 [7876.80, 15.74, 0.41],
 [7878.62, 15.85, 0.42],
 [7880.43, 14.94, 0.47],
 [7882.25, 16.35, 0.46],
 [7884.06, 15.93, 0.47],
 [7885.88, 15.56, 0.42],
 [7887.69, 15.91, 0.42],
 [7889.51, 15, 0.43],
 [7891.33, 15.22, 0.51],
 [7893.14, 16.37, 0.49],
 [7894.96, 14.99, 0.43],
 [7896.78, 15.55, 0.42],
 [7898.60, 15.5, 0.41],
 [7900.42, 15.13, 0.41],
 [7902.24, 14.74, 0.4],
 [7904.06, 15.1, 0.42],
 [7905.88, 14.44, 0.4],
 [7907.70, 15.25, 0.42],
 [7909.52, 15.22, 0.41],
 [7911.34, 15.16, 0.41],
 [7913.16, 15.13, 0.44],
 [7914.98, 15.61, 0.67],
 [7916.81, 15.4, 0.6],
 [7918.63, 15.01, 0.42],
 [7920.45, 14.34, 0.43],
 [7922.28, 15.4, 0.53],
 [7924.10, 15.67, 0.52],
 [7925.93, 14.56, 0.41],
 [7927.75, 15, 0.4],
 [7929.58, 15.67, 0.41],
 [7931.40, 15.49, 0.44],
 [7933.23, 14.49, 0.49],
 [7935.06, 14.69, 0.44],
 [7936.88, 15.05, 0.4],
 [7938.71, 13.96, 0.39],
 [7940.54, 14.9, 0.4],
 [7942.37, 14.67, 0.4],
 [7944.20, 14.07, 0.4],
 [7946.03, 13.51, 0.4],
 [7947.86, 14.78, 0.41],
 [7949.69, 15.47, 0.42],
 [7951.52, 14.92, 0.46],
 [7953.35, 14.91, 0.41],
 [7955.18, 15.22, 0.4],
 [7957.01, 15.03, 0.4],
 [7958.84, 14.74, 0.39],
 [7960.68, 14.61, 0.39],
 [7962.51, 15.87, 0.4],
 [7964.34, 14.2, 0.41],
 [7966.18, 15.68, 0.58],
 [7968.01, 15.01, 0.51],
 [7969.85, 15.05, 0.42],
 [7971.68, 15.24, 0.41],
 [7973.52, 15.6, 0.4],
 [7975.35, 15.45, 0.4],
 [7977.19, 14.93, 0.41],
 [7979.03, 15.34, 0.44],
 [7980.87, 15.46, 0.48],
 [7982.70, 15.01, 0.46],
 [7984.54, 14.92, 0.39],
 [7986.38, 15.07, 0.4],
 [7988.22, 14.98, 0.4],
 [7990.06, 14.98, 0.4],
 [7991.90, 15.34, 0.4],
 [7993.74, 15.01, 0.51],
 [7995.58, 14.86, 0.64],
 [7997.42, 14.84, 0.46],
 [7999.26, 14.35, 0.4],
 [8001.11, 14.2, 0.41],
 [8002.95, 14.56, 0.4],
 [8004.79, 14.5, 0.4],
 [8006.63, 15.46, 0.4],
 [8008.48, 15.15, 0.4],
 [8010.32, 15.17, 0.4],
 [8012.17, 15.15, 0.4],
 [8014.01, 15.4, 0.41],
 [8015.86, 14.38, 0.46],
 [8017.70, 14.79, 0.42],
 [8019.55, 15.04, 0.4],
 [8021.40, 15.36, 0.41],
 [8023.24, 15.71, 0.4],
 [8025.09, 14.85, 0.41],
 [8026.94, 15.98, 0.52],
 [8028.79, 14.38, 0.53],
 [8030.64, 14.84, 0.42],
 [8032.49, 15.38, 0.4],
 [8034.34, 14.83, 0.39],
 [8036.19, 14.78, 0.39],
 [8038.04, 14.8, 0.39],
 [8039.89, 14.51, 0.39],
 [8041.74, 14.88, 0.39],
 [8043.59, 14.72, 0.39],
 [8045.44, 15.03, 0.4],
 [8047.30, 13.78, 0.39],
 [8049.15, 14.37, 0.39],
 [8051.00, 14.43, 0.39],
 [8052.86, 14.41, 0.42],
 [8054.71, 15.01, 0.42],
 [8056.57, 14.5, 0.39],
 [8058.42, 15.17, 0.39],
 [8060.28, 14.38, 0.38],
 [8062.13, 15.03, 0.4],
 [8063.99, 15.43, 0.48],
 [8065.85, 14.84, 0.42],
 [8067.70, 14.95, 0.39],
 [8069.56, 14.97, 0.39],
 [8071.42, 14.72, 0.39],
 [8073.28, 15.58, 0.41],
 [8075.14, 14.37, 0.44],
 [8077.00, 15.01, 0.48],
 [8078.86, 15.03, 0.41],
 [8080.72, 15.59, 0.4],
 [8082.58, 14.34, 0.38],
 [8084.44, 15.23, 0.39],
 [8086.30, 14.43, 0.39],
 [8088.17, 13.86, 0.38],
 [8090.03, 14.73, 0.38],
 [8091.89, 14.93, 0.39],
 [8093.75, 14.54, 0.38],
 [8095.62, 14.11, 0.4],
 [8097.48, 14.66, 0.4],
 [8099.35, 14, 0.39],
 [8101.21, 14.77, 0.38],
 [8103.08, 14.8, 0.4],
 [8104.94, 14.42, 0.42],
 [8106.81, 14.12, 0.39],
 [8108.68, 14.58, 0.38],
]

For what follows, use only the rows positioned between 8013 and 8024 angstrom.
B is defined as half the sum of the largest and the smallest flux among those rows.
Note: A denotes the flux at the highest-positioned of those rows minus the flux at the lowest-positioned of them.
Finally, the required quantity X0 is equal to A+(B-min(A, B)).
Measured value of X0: 15.0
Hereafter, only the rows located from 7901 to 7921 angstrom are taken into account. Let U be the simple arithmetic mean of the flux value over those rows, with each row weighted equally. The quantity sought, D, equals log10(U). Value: 1.18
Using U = 15.04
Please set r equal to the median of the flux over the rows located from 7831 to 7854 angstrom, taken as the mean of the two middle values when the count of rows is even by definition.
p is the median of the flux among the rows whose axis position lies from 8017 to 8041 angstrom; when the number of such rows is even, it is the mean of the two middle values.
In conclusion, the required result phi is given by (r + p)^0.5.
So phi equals 5.48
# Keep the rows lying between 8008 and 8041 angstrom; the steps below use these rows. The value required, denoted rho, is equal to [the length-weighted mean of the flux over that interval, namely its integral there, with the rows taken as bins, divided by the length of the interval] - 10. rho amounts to 5.0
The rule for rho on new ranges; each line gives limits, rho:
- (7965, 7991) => 5.2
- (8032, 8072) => 4.8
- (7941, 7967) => 4.8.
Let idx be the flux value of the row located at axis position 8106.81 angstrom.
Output 14.12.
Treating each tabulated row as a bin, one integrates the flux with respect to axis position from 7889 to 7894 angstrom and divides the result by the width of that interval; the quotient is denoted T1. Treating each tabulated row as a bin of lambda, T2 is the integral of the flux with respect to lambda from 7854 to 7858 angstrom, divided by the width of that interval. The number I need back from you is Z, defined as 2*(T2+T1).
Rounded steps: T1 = 15.58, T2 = 15.09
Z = 61.3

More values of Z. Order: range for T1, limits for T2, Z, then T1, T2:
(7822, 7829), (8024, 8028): 61.4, 15.34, 15.37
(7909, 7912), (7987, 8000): 60.2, 15.20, 14.92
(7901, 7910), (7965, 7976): 60.5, 14.95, 15.31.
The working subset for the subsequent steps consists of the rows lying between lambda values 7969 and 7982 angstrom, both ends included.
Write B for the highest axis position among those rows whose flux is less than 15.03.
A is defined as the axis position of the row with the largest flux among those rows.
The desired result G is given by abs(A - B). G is 3.7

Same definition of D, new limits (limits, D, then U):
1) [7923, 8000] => 1.18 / 14.97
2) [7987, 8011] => 1.17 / 14.88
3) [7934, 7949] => 1.16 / 14.45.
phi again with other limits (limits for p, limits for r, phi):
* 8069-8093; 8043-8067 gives 5.45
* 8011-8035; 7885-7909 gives 5.50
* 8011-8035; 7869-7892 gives 5.55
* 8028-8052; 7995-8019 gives 5.44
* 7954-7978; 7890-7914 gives 5.50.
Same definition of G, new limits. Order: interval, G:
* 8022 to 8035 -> 7.4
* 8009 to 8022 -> 3.7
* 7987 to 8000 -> 7.4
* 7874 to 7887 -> 1.8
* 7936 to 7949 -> 11.0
